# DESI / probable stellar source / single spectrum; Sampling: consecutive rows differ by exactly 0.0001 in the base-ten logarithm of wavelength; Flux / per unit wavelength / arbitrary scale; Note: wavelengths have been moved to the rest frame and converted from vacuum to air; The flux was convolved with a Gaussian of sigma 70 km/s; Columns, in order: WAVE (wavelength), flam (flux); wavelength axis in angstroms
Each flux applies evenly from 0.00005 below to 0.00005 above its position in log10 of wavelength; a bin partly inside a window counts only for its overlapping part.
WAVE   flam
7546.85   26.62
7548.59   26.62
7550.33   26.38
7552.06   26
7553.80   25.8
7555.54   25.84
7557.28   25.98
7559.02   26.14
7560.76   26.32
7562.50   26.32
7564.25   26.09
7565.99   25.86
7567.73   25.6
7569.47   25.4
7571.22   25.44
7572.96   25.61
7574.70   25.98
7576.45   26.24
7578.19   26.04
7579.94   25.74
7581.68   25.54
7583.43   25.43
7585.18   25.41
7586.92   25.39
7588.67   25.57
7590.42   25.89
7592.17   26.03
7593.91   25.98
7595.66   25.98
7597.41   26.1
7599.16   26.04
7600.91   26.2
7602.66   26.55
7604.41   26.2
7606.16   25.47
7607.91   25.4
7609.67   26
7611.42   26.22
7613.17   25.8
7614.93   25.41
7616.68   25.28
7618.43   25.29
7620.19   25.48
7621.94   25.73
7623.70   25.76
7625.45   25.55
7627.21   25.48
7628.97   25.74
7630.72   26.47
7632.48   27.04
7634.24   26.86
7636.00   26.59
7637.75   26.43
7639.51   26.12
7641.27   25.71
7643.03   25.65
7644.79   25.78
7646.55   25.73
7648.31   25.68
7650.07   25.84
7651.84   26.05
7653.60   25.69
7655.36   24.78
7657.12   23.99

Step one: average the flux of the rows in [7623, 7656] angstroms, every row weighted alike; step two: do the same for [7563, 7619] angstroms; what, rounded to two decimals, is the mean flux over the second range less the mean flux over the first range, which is -0.16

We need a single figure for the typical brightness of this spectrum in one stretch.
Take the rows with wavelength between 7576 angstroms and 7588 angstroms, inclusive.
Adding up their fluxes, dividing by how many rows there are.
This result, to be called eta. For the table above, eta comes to 25.7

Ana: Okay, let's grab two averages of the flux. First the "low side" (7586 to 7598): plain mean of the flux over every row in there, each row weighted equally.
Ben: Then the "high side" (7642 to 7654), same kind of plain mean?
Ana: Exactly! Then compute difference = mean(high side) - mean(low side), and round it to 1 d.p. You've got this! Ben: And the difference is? -0.1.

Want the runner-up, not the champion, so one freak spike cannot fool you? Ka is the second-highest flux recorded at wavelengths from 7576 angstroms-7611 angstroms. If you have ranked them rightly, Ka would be 26.24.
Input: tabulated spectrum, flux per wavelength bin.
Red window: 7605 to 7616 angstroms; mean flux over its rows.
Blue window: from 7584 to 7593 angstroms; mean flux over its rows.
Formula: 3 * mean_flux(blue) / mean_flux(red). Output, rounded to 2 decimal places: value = 2.99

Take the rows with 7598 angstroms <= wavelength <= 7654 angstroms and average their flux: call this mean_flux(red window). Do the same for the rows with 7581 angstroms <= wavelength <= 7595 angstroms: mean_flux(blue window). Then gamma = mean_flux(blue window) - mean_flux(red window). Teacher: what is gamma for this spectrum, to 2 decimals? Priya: -0.26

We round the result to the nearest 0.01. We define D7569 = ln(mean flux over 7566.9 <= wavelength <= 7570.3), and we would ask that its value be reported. 3.24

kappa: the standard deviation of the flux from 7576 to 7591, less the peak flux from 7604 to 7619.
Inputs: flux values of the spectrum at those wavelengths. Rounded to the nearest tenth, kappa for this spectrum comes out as -25.9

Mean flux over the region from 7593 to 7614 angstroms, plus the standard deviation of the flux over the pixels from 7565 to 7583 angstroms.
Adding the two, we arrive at 26.3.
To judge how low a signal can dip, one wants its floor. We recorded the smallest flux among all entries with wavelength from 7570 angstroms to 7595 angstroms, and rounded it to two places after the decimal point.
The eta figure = 25.39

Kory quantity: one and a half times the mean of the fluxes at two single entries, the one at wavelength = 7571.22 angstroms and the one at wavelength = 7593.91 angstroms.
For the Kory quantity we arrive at 38.6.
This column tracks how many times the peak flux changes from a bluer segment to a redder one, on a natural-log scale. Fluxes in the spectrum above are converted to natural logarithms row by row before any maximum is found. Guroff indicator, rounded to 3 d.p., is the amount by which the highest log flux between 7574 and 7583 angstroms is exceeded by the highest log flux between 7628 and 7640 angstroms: 0.030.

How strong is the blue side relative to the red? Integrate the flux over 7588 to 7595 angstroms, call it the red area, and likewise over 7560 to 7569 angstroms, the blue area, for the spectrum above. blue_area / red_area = 1.3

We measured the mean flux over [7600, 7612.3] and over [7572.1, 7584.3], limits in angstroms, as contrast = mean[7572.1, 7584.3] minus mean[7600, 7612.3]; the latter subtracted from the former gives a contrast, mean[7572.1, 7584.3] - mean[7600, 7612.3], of -0.21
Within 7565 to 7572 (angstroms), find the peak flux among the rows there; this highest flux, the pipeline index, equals 25.86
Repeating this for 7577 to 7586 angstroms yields 26.04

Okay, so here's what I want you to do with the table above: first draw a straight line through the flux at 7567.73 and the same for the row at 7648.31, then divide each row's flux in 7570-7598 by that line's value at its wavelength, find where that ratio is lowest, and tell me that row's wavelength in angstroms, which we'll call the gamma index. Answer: 7586.92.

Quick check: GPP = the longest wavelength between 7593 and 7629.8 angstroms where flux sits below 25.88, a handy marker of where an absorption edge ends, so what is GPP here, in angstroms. 7628.97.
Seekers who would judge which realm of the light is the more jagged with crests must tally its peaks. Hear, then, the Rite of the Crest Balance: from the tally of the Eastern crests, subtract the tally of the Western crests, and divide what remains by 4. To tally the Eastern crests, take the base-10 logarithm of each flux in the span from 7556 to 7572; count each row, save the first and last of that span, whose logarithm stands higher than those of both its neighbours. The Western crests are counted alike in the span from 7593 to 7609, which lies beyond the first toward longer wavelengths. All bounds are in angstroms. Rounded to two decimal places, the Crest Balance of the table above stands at -0.50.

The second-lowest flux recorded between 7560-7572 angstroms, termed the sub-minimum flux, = 25.44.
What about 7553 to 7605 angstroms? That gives 25.4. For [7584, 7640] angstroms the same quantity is 25.29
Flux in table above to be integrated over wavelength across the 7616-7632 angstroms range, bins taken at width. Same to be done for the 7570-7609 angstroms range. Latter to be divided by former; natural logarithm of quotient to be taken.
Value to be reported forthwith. 0.9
